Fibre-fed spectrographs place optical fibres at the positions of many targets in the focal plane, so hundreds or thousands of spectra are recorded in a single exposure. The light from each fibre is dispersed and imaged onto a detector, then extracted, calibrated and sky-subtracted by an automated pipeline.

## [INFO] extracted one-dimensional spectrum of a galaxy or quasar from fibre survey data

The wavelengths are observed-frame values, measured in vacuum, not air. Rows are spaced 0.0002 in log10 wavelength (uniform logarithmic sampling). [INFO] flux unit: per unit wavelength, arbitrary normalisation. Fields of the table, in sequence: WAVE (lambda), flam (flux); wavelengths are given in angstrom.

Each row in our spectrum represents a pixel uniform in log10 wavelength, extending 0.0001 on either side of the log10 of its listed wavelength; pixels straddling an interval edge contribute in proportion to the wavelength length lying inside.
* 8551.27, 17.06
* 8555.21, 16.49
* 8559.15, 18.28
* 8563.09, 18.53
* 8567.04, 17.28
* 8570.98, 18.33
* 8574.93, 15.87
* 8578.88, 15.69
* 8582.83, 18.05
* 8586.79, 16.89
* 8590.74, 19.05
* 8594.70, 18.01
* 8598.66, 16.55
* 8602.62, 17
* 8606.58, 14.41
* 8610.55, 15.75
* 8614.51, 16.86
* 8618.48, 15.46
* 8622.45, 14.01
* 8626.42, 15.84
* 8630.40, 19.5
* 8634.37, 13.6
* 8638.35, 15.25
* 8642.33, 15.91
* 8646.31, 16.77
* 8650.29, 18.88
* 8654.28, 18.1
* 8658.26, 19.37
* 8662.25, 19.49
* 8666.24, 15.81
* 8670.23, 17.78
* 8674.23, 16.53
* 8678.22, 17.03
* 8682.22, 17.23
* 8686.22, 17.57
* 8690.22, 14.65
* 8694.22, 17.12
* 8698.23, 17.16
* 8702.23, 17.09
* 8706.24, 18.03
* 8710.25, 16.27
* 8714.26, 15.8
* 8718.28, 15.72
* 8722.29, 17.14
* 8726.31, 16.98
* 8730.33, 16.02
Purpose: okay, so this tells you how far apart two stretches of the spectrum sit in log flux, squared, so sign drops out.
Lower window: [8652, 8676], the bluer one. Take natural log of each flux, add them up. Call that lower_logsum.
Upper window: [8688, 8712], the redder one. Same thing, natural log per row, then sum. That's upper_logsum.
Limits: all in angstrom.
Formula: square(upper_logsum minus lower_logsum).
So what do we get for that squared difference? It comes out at 0.15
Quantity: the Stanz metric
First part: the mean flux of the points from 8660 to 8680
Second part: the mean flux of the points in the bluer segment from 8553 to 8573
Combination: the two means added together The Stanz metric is 35.1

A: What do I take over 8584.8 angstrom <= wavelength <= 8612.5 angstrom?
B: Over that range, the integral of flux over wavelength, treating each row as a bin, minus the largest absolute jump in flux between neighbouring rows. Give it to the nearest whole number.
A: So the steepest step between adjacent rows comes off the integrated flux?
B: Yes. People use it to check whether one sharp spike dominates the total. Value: 463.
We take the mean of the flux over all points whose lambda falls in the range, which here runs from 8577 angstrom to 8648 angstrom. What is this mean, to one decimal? 16.4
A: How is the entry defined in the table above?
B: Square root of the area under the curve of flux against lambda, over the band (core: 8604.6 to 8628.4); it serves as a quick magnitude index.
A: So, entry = 19.1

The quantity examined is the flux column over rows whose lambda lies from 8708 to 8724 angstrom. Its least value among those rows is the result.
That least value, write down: 15.72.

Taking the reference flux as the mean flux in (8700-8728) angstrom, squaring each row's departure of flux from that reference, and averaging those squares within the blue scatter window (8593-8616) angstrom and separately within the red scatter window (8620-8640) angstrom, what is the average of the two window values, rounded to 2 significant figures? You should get 3.4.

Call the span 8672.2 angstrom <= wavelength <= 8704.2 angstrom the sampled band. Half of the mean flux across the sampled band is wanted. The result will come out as 8.40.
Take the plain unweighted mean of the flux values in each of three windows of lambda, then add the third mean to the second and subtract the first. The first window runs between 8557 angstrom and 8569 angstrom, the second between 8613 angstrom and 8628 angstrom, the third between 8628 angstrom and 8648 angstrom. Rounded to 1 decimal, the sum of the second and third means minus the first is 13.7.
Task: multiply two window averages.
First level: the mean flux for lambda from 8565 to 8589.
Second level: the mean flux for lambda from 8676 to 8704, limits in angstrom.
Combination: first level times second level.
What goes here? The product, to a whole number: 287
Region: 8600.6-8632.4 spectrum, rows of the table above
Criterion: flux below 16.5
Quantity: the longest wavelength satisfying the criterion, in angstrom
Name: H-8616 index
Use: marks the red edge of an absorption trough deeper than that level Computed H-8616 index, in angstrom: 8626.42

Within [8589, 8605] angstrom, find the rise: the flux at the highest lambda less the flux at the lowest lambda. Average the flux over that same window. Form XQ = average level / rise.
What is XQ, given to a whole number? -9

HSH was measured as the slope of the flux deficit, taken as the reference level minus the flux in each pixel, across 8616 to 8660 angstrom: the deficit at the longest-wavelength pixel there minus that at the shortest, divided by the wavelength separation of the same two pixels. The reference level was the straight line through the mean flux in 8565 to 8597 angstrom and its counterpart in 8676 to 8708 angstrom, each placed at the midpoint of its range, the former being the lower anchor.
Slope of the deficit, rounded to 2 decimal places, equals -0.10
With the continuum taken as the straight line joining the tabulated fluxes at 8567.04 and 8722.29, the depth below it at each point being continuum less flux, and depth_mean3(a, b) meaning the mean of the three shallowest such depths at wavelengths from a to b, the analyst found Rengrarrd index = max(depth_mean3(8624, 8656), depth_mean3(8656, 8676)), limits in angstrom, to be -1.6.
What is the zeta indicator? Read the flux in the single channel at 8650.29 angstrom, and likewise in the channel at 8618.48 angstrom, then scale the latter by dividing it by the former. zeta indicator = 0.8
